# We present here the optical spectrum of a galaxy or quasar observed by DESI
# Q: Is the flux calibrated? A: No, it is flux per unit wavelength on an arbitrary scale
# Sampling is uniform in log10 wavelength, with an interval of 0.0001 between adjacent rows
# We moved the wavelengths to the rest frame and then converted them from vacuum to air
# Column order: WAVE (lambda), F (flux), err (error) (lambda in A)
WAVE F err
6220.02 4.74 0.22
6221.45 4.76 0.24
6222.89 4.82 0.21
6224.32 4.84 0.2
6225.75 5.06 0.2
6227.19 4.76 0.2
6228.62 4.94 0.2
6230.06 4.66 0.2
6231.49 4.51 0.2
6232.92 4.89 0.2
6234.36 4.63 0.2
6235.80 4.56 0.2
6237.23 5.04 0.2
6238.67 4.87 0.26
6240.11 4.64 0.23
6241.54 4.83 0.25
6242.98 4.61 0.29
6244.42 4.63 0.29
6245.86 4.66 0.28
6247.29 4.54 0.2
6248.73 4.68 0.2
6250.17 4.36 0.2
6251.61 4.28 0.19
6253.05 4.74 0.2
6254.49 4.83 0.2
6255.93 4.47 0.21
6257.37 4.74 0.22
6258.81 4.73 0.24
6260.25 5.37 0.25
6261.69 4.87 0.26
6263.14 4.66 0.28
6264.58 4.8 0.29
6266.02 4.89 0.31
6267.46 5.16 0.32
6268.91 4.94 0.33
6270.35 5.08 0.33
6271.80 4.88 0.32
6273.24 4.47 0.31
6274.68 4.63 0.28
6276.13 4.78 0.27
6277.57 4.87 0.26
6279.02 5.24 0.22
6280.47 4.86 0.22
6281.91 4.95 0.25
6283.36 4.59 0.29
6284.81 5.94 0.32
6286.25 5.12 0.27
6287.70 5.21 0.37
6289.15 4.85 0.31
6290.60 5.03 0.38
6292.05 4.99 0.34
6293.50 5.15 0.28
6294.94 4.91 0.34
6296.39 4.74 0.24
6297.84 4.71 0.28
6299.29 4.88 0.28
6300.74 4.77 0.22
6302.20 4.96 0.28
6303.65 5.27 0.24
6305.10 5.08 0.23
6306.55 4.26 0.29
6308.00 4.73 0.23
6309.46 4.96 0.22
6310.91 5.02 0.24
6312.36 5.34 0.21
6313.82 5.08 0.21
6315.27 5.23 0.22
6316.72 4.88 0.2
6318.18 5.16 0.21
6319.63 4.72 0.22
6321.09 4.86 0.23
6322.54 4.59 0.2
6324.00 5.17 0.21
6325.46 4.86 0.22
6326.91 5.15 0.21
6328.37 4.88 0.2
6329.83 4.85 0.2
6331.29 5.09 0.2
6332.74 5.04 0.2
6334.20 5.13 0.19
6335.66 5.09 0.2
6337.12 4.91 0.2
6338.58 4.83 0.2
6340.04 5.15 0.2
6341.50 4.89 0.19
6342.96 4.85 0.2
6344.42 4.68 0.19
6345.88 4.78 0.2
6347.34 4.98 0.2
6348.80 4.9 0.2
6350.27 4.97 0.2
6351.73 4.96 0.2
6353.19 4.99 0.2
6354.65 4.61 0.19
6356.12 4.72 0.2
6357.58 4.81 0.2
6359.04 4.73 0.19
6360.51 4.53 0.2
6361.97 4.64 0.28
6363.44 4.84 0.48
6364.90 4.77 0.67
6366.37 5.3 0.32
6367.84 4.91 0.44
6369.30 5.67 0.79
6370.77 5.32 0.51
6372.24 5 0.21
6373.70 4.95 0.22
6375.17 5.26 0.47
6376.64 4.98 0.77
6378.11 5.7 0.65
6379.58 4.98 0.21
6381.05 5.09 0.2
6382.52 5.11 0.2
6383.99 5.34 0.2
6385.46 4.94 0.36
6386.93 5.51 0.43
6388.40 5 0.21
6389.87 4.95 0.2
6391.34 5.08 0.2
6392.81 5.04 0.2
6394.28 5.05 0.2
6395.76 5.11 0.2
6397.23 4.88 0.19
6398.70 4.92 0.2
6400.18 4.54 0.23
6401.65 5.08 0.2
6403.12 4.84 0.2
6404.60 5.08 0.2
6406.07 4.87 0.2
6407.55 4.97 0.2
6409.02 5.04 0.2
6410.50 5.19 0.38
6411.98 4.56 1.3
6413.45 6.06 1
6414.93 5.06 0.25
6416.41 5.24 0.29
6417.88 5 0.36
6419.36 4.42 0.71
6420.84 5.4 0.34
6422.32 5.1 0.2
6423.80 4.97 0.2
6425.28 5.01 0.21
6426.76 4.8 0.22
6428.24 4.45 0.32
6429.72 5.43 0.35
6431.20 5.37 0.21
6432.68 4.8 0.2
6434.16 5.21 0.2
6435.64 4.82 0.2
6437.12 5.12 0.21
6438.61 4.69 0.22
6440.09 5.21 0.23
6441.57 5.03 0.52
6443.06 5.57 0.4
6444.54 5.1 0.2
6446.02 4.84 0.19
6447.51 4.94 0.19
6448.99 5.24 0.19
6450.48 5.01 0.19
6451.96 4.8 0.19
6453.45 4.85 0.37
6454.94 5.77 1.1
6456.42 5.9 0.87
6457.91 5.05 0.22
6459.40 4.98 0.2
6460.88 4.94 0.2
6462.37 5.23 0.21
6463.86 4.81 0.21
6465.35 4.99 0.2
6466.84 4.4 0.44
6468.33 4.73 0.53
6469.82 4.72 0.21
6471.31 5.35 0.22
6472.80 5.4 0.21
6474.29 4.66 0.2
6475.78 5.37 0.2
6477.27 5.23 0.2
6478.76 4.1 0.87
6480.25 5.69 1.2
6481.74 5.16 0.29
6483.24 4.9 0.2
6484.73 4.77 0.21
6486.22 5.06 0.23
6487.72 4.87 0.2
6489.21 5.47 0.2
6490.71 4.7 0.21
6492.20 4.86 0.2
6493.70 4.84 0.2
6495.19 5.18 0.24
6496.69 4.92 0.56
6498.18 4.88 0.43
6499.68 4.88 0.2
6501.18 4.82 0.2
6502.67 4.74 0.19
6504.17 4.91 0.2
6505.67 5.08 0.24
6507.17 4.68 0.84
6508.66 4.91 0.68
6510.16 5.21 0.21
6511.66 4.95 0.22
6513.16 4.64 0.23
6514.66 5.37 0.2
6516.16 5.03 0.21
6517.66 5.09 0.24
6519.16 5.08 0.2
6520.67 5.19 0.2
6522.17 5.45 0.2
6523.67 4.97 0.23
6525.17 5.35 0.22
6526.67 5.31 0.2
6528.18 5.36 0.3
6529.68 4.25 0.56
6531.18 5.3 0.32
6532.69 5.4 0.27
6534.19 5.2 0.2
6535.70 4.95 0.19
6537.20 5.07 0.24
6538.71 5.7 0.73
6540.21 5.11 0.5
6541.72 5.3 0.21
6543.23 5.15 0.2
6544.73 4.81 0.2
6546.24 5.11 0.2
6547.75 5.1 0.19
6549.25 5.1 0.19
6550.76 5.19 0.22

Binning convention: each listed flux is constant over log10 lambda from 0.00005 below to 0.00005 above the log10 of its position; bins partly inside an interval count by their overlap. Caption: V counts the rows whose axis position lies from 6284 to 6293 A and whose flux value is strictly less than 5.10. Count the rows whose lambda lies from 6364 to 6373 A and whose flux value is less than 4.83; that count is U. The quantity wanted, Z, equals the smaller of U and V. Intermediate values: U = 1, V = 3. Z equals 1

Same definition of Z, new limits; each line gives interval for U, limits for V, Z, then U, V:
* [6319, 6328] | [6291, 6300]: 2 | 2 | 5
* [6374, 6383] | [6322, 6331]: 0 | 0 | 4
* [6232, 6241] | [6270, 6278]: 3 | 3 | 6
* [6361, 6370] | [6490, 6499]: 2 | 2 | 5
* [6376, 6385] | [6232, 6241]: 0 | 0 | 6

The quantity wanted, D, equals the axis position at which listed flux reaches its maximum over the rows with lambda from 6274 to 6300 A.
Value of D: 6284.81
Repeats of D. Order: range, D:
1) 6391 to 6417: 6413.45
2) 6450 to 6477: 6456.42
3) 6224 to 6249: 6225.75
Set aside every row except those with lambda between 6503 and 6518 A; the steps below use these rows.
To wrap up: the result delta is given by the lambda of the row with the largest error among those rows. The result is 6507.17 A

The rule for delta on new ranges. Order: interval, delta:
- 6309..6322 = 6310.91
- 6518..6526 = 6523.67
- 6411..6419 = 6411.98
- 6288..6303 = 6290.60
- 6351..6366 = 6364.90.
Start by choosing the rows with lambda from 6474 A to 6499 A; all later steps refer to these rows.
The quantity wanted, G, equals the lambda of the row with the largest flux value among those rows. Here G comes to 6480.25 A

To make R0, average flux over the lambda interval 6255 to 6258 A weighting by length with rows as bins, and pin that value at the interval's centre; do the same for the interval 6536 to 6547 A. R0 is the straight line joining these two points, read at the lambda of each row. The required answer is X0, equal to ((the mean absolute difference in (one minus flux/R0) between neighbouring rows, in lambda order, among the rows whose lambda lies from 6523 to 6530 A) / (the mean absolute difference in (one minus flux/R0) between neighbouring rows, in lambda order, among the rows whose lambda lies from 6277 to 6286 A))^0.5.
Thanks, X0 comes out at 0.8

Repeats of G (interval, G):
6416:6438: 6429.72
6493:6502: 6495.19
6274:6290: 6284.81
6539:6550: 6541.72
